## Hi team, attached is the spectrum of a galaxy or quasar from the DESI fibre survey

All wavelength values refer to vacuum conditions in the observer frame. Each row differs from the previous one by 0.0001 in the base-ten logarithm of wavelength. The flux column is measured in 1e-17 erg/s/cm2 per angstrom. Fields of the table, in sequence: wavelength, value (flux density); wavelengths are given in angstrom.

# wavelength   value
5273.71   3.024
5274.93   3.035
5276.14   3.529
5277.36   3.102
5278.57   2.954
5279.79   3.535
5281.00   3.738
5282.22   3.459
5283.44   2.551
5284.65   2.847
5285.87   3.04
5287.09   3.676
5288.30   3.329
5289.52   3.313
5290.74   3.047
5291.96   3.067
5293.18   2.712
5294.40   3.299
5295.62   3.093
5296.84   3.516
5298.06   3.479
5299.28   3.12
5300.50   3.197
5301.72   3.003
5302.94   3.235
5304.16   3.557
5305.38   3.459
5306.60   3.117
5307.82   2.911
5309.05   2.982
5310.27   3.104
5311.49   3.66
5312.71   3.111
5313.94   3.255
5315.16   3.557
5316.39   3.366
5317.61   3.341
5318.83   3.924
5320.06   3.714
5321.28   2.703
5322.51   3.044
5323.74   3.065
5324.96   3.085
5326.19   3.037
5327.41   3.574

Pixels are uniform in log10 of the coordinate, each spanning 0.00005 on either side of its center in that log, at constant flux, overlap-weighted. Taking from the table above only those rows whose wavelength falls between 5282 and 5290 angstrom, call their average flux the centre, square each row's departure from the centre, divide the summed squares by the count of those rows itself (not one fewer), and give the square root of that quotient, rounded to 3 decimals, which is 0.356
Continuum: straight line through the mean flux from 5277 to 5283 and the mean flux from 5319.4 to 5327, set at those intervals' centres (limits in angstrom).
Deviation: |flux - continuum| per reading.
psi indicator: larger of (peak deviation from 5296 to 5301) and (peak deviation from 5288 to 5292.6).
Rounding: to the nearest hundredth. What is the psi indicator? 0.26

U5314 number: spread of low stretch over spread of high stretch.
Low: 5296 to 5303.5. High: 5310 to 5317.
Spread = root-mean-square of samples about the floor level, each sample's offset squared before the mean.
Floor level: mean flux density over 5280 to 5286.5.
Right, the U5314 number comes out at 0.75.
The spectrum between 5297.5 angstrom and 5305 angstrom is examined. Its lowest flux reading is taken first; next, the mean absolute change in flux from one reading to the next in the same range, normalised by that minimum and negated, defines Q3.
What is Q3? -0.079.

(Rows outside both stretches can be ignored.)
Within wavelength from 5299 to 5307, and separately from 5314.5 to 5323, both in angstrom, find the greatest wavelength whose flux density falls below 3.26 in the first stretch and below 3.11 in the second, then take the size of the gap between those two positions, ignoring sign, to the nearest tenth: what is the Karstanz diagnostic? 15.9 angstrom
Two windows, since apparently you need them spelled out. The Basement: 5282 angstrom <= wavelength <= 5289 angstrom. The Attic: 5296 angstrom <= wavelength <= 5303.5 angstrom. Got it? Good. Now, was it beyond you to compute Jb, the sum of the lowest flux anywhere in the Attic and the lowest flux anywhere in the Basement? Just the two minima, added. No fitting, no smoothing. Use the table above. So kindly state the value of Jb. 5.6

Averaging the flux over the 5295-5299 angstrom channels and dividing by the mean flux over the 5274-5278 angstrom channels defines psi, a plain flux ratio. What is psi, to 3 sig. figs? 1.04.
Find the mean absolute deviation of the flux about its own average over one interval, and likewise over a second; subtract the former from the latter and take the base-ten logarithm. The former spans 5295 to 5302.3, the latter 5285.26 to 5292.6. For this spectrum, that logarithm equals -1.7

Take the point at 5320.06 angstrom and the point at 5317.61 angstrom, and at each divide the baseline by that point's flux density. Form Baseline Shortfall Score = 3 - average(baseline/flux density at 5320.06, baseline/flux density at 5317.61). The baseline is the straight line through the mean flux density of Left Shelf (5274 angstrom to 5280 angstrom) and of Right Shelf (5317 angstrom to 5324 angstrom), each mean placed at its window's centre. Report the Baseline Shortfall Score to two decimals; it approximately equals 2.06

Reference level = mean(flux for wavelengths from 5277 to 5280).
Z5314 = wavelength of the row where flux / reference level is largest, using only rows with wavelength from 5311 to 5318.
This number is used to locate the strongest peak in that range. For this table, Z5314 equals 5311.49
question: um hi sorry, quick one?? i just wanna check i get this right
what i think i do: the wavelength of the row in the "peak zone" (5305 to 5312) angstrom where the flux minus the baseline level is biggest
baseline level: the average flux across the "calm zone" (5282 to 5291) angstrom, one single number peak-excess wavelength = 5311.49 angstrom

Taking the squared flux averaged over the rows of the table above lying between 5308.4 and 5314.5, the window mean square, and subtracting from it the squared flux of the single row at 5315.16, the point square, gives -2.2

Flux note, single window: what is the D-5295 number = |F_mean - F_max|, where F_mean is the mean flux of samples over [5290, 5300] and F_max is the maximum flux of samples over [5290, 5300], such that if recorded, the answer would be 0.35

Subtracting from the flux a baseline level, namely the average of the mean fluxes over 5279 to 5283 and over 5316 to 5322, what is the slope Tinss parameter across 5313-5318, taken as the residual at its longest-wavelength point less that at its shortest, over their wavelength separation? 0.02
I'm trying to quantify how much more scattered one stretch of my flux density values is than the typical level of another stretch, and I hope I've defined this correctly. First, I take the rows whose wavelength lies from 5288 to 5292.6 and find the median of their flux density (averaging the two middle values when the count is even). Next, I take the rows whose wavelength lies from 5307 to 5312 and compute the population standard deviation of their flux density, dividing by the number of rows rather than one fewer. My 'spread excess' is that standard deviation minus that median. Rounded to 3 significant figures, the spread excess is -2.90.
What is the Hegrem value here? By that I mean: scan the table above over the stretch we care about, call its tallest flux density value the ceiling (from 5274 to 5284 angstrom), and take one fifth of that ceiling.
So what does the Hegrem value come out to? 0.75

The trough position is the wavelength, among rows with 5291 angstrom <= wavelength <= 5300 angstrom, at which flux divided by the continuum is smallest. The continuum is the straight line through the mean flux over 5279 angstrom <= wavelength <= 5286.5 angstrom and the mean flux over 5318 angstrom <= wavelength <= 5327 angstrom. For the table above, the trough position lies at 5293.18 angstrom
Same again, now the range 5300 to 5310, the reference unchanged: 5307.82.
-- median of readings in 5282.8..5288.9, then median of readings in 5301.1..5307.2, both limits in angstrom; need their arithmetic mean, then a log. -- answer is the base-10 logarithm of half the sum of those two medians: 0.497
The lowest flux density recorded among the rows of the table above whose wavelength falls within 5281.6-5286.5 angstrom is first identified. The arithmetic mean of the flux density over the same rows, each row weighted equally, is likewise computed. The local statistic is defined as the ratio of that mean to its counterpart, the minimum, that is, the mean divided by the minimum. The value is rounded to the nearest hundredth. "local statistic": 1.17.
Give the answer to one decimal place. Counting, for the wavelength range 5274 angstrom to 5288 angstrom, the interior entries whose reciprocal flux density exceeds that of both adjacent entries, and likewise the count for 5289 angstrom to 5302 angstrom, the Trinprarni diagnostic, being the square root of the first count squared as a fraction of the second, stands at 1.0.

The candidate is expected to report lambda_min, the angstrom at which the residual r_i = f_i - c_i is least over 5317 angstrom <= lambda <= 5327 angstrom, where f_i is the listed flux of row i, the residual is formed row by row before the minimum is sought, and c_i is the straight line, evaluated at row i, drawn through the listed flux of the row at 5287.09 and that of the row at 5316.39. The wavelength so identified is 5321.28 angstrom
